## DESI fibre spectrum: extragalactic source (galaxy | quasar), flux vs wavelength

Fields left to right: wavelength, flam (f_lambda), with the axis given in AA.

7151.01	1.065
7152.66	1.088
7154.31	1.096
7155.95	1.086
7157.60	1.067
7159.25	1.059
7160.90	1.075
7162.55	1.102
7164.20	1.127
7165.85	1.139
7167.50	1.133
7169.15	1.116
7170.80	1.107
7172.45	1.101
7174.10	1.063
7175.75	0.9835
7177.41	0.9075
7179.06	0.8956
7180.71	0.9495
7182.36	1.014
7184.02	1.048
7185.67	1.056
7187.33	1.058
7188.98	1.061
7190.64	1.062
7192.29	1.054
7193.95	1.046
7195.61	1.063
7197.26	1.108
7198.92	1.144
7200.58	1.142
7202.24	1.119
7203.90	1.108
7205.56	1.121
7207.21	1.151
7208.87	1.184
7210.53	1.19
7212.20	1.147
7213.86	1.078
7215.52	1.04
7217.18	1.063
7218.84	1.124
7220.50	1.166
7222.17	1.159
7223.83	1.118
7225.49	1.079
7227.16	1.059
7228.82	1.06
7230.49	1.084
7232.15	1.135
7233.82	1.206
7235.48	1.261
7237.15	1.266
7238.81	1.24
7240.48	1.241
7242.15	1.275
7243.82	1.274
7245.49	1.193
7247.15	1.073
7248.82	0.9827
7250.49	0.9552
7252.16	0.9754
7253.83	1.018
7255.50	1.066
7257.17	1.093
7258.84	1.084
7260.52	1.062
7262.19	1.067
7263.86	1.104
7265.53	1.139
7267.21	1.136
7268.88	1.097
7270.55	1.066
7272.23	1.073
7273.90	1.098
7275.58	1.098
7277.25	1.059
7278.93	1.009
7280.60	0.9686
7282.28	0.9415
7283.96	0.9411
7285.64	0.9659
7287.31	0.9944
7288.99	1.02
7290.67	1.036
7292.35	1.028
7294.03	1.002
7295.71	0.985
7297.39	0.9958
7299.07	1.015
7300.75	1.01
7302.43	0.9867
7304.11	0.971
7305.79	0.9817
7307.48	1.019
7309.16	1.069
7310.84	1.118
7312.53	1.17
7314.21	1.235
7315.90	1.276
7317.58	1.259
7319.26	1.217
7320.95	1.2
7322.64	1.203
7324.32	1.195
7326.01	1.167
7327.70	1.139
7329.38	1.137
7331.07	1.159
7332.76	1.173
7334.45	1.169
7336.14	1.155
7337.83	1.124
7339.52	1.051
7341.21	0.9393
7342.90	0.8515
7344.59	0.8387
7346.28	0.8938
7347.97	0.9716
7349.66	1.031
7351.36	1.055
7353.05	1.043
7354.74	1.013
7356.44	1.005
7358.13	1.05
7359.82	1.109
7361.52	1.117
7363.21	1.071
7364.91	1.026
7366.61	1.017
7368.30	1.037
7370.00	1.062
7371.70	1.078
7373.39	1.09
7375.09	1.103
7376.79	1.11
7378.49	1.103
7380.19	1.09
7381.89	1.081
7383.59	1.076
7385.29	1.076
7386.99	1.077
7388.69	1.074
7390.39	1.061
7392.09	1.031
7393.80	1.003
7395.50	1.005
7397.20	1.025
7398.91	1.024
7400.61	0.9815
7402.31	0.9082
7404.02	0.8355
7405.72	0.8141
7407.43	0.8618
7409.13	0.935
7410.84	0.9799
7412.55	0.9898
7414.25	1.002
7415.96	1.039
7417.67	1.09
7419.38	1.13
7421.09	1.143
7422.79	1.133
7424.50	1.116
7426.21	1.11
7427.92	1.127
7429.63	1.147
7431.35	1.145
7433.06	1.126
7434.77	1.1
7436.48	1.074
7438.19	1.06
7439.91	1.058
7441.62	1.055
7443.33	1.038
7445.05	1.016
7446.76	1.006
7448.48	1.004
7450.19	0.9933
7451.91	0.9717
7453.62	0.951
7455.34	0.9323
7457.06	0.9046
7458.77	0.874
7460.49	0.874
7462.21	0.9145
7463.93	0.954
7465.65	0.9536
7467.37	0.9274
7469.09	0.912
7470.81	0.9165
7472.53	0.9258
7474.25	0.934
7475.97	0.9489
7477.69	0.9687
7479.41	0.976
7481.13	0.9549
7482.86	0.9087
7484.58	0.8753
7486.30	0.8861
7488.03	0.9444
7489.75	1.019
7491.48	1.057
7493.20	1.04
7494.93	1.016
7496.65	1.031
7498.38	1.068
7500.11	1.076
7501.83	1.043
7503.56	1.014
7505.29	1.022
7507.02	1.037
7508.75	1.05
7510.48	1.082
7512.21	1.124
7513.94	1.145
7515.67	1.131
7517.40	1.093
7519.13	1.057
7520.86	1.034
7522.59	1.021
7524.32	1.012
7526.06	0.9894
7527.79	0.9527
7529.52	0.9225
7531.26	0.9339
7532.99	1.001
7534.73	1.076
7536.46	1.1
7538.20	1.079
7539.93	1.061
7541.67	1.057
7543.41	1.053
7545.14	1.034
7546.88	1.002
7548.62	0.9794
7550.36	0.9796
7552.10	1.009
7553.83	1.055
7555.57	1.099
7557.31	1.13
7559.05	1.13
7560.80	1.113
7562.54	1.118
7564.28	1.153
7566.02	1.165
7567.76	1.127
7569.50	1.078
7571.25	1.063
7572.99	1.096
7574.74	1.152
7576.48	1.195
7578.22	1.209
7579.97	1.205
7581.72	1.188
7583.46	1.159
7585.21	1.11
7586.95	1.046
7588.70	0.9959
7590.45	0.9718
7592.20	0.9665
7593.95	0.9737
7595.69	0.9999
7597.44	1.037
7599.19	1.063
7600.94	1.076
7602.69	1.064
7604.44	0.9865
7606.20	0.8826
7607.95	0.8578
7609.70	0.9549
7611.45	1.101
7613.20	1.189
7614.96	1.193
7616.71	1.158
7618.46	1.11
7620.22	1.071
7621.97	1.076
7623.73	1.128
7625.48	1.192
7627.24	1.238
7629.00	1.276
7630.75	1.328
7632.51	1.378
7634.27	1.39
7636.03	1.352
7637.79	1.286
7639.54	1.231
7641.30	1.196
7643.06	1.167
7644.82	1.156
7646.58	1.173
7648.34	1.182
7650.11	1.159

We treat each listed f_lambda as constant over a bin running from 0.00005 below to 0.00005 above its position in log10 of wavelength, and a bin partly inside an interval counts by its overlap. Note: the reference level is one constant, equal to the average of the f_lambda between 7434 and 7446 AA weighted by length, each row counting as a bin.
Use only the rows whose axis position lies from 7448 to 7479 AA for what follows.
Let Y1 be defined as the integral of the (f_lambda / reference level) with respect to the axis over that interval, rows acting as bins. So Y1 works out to 27.5 AA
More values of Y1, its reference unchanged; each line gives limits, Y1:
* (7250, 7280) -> 30.3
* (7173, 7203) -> 29.6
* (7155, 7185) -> 29.9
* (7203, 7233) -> 31.6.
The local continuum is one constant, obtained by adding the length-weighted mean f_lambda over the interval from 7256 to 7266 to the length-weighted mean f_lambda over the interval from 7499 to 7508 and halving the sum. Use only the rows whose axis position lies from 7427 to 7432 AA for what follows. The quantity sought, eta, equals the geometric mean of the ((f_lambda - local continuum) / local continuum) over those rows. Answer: 0.071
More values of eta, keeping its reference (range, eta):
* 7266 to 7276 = 0.018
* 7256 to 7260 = 0.023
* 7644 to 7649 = 0.099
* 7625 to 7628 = 0.140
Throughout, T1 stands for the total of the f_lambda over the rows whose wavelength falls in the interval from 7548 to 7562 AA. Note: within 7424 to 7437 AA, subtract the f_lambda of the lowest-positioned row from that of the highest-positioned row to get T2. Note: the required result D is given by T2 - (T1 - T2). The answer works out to -8.6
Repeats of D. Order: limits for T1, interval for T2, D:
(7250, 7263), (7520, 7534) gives -8.4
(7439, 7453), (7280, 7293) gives -8.0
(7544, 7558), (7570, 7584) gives -8.1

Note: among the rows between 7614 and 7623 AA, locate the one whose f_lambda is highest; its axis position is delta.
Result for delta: 7614.96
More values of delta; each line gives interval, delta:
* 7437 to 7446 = 7438.19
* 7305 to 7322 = 7315.90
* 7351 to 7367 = 7361.52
